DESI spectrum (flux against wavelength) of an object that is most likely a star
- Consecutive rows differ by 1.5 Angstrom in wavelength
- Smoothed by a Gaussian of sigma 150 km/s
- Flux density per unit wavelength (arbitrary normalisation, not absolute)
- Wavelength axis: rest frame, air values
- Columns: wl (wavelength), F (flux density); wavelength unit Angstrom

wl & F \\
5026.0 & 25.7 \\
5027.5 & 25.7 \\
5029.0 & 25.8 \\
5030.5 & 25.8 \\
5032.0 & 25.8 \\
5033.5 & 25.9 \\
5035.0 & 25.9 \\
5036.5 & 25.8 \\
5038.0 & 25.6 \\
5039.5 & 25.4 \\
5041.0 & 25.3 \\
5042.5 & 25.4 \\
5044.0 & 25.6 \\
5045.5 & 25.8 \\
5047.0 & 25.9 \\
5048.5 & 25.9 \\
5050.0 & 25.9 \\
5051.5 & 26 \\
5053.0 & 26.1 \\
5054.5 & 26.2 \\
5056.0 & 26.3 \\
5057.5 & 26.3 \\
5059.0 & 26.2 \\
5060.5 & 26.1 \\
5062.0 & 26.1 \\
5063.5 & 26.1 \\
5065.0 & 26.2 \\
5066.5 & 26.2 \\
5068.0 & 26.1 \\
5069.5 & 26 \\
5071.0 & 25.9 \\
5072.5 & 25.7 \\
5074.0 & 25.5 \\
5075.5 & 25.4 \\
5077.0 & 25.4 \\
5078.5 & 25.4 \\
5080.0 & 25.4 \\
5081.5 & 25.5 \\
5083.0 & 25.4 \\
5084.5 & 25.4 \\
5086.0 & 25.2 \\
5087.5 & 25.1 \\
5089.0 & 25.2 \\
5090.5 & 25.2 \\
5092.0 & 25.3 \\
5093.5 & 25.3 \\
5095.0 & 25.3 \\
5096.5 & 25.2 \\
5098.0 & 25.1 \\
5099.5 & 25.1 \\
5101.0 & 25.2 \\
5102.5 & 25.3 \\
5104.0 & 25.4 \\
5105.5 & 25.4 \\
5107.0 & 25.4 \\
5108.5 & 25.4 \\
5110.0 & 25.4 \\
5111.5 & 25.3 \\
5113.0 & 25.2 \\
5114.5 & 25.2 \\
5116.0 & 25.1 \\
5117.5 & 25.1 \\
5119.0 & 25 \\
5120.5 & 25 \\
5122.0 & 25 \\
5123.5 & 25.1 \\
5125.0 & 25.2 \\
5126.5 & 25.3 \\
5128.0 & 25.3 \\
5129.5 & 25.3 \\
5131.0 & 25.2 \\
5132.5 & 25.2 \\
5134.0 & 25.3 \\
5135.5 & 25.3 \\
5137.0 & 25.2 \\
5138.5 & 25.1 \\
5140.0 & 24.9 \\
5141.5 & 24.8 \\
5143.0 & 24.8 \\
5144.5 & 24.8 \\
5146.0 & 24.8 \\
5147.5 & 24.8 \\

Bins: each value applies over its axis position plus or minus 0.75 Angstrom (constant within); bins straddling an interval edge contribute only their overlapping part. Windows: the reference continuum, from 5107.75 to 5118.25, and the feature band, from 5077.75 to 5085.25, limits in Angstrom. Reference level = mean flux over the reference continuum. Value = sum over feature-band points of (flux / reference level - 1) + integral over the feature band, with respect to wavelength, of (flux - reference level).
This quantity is 1.4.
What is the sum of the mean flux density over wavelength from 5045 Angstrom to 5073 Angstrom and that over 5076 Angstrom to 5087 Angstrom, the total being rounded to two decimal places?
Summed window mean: 51.44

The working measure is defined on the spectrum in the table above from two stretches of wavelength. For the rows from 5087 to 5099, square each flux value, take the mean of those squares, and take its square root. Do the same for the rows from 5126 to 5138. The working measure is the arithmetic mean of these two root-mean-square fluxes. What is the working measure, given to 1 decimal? 25.2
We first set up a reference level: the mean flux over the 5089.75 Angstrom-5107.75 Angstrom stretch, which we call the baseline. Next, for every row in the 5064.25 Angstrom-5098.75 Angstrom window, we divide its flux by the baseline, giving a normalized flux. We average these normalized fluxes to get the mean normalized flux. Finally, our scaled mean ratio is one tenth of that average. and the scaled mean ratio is 0.101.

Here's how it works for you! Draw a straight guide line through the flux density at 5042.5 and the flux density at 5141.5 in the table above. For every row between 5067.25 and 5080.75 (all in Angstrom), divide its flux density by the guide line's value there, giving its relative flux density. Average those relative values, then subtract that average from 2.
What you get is 0.983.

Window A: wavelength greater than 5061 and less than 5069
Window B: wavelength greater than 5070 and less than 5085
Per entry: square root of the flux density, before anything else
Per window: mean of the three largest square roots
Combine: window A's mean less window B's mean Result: 0.05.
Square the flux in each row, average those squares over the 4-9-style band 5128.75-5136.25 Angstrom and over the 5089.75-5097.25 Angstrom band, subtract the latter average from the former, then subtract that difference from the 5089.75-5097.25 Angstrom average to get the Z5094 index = 638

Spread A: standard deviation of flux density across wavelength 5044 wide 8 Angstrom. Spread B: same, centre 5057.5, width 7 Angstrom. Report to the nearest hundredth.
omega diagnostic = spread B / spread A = 0.33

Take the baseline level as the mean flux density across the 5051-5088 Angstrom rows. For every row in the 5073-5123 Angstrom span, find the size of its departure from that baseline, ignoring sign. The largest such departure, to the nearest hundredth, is 0.81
